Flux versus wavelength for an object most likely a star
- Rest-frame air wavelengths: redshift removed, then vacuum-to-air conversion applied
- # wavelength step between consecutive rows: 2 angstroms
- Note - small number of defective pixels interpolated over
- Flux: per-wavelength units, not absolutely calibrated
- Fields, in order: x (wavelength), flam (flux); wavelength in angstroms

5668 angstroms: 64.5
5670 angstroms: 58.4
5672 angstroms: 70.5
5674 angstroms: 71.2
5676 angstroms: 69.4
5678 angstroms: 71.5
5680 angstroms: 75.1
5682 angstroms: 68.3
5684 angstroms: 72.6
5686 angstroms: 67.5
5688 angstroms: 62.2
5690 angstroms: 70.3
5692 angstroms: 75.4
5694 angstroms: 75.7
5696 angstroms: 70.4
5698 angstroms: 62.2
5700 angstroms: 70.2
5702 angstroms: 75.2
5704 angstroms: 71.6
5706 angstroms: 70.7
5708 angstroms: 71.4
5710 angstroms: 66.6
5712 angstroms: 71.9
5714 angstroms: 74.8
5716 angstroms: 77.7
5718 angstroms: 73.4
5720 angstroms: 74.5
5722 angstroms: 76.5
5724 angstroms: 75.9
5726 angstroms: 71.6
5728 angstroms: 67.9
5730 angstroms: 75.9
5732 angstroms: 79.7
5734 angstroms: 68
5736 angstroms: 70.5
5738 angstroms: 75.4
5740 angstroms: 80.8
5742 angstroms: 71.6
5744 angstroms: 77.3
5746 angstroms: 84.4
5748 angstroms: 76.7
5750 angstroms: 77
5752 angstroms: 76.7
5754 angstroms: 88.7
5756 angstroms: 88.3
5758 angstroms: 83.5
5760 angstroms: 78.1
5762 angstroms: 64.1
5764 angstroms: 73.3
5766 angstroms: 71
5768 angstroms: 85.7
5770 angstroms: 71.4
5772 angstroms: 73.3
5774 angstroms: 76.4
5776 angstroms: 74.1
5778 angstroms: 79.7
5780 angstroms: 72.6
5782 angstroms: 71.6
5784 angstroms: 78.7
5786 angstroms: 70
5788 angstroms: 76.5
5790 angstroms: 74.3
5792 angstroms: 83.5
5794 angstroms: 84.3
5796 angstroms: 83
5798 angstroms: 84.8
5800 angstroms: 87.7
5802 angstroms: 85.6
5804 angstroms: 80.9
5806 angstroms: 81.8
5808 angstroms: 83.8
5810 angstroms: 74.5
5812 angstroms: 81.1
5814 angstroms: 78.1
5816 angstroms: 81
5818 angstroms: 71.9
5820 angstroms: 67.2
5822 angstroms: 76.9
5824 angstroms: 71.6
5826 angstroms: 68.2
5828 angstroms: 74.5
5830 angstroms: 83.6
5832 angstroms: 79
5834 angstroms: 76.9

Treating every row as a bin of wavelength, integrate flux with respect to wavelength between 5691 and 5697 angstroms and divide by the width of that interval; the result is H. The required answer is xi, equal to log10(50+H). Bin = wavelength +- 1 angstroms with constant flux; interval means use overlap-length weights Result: 2.09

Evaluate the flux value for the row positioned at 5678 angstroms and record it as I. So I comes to 71.5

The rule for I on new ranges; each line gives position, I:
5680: 75.1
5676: 69.4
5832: 79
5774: 76.4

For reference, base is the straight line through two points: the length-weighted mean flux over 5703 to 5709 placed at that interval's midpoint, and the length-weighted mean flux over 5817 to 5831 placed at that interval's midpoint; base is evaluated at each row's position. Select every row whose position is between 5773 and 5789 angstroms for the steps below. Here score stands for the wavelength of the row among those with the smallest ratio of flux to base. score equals 5786 angstroms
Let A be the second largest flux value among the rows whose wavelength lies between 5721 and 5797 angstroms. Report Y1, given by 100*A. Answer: 8830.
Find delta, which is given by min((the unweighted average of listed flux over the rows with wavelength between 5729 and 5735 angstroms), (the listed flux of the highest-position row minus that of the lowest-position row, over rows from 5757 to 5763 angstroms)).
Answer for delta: -19.4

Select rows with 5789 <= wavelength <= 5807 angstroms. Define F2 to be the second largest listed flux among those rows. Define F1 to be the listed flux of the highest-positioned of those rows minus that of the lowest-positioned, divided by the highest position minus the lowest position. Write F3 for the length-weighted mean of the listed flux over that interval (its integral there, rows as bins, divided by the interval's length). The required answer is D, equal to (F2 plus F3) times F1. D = 79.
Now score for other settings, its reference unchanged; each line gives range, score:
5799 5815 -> 5810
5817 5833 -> 5820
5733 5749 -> 5734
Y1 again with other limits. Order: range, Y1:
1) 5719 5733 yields 7650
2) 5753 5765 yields 8830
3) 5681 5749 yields 8080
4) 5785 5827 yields 8560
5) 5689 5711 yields 7540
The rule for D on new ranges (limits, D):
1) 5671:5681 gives 82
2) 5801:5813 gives -74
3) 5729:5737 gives -134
